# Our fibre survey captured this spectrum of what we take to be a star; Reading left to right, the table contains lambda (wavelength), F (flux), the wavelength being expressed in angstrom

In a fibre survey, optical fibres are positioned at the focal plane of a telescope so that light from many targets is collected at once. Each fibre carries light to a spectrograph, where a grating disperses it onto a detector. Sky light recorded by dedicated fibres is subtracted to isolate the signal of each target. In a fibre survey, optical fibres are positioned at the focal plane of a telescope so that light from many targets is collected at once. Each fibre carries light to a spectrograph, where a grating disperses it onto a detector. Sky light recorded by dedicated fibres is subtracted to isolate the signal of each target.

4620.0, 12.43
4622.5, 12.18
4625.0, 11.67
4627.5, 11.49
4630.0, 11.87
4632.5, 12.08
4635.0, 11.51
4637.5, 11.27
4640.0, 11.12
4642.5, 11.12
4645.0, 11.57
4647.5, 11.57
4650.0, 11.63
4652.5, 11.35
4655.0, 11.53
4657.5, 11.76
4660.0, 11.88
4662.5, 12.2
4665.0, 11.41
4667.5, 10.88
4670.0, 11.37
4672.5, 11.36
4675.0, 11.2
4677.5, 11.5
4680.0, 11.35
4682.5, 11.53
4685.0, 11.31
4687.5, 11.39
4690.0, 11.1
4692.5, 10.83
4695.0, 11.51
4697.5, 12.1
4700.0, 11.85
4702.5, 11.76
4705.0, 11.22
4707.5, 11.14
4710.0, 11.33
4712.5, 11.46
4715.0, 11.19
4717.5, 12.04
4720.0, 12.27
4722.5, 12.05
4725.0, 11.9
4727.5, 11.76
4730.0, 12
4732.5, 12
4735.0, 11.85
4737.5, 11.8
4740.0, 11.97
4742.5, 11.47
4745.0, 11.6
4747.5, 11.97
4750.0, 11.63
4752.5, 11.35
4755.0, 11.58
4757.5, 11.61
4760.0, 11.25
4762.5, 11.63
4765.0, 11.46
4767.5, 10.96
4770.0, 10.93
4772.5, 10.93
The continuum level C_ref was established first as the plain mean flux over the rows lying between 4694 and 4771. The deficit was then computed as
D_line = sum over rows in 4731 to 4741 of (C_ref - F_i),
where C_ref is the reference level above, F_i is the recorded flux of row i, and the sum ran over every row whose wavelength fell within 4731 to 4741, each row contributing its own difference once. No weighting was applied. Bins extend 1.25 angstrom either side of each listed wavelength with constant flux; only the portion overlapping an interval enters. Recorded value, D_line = -1.1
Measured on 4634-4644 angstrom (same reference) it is 1.5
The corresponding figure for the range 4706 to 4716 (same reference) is 1.4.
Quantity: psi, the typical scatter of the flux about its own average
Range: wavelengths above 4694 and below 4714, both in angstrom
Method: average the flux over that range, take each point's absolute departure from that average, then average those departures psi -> 0.27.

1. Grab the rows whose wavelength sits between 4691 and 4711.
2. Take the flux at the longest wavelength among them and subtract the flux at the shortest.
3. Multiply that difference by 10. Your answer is 5.0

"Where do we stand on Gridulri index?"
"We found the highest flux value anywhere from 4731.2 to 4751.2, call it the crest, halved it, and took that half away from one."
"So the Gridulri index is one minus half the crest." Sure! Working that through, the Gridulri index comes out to -5.00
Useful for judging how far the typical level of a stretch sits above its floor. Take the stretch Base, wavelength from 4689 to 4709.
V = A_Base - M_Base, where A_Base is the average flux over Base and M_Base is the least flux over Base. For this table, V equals 0.61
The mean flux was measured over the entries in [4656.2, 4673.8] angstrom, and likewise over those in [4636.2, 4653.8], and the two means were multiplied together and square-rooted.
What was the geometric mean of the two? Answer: 11.5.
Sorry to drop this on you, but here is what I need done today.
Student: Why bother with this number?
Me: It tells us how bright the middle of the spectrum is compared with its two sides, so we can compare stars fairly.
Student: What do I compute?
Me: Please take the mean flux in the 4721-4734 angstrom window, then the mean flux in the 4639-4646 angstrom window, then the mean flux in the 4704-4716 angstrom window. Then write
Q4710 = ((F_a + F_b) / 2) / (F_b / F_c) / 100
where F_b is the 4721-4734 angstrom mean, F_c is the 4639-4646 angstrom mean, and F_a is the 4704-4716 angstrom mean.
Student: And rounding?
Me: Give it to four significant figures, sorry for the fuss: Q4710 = 0.1095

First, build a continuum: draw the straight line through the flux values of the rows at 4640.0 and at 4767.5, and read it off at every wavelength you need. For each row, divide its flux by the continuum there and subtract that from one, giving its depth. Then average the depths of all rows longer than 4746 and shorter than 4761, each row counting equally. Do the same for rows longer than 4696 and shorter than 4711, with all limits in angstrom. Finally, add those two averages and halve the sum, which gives -0.051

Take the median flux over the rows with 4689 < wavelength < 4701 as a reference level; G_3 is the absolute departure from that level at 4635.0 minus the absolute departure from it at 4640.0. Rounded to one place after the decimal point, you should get -0.4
